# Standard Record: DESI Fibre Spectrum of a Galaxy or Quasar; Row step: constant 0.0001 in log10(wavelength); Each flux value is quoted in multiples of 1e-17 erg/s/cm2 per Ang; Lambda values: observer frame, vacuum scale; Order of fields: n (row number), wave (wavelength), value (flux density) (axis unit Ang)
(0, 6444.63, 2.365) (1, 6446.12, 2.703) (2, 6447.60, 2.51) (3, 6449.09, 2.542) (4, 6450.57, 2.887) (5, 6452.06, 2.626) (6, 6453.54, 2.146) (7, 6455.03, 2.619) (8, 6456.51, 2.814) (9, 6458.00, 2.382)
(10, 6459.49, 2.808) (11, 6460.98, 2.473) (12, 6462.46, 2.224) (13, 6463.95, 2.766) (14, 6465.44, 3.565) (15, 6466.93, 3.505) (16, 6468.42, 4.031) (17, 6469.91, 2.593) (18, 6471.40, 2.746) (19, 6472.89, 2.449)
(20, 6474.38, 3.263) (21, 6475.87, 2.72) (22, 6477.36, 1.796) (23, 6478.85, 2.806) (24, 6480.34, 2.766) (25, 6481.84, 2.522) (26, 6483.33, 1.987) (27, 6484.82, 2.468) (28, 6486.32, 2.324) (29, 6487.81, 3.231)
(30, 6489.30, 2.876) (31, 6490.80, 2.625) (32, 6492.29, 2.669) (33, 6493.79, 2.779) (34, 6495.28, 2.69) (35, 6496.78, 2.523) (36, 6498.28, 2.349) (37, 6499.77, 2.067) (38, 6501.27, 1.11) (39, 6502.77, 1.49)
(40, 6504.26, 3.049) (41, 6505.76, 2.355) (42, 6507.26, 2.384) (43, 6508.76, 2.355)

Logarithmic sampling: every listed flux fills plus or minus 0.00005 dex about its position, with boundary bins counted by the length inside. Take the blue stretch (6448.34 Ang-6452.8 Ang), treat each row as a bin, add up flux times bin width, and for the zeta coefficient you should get 12.0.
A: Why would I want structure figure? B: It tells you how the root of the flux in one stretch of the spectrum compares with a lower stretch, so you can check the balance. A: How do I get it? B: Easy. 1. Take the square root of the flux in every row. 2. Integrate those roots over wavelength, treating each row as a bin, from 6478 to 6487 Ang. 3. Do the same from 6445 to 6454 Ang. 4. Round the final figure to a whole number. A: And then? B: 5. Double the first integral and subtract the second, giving 14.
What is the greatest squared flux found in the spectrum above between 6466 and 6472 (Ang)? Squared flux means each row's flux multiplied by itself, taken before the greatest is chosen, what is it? 16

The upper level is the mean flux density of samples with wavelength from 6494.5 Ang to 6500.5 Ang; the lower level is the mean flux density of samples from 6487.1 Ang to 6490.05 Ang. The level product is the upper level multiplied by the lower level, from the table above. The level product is 7.4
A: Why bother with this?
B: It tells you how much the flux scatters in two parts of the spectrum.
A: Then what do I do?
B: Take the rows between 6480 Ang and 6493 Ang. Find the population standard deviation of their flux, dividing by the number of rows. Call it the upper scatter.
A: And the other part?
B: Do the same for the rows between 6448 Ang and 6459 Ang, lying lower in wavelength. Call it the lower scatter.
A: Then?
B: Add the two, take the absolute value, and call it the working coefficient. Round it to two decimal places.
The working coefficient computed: 0.56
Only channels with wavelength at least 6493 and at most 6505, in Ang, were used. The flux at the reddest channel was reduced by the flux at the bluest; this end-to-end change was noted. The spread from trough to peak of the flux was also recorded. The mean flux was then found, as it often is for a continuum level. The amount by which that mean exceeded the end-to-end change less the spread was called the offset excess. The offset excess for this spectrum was 3.93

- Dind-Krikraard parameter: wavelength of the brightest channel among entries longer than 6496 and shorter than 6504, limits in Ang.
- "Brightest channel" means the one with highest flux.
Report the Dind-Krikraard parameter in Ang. 6496.78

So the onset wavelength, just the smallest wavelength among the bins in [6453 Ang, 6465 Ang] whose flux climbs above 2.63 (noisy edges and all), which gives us 6456.51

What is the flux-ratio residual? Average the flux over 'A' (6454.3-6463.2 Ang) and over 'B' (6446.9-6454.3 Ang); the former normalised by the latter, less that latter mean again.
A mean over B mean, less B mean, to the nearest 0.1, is -1.5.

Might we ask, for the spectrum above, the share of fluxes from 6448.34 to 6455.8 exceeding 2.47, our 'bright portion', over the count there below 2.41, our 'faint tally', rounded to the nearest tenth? 0.8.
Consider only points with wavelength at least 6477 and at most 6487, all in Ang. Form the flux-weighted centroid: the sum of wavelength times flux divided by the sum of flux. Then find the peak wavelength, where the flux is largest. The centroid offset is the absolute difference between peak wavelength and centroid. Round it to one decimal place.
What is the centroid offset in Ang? 3.0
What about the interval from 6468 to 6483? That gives 6.3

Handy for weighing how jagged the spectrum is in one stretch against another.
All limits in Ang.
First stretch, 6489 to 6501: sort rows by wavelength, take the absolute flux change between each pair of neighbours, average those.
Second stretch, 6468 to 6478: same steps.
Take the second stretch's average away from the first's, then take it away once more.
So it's -1.2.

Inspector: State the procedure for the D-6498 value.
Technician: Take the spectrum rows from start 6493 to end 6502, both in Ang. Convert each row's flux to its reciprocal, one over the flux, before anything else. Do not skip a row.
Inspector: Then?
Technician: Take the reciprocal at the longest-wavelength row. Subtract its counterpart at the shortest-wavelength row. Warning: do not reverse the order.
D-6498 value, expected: 0.54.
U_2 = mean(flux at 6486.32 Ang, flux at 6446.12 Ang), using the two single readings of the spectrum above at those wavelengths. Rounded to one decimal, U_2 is 2.5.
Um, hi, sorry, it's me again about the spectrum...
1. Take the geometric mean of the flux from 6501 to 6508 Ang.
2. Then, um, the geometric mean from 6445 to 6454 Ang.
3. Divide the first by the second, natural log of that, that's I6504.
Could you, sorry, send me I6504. -0.27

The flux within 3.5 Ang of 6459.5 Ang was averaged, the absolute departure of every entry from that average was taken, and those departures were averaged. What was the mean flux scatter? 0.22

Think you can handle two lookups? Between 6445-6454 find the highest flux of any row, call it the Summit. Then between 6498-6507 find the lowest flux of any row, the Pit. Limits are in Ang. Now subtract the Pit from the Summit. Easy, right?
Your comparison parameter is 1.8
